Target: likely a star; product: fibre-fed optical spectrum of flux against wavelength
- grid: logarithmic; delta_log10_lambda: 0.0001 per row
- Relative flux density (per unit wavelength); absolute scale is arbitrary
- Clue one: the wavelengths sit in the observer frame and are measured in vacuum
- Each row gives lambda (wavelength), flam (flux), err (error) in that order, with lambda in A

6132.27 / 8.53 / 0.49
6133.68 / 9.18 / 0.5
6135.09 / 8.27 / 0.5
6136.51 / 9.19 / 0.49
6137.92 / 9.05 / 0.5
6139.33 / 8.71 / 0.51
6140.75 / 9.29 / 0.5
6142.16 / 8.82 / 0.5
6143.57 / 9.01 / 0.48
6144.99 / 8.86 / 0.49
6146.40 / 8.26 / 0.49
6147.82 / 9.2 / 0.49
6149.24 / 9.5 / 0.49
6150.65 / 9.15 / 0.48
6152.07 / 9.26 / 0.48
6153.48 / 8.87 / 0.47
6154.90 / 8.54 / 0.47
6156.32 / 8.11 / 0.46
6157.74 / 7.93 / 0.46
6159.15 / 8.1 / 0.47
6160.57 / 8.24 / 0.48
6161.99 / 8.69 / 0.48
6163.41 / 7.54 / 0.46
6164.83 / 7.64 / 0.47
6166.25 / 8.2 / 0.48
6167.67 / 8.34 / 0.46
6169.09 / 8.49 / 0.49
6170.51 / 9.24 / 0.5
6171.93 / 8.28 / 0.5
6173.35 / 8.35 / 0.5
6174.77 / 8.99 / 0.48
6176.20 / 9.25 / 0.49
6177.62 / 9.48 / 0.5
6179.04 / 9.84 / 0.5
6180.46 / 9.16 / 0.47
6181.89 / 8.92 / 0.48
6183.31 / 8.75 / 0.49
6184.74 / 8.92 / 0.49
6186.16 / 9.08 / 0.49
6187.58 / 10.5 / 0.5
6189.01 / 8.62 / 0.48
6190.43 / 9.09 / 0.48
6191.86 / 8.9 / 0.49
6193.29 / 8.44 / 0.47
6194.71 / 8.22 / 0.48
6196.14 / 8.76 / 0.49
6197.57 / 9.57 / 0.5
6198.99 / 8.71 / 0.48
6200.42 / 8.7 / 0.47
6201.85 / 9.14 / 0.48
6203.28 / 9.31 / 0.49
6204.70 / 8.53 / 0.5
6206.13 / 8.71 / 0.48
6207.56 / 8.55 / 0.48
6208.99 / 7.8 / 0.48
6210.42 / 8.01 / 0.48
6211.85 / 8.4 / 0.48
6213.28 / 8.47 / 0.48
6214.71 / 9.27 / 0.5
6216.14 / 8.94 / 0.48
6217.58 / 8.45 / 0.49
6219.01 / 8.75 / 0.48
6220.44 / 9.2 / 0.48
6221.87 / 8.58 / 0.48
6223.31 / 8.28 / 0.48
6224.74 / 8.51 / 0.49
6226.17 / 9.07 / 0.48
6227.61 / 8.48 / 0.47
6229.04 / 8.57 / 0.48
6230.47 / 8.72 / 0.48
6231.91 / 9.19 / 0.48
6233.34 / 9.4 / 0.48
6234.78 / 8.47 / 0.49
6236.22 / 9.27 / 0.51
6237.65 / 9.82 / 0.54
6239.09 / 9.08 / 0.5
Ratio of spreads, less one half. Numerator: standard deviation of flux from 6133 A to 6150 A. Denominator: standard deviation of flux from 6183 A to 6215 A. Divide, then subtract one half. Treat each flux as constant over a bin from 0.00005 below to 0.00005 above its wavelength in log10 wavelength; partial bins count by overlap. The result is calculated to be 0.2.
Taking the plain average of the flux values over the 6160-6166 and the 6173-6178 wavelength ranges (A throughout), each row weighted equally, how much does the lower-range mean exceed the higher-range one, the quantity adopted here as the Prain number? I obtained -1.0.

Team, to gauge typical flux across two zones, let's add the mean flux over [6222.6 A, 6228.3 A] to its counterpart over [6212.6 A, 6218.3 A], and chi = 17.4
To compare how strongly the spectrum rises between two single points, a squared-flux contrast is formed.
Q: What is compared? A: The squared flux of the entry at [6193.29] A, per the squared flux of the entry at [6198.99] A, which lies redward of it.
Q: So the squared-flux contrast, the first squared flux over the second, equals 0.94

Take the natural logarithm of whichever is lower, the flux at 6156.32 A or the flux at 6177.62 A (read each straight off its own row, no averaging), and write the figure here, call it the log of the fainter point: 2.09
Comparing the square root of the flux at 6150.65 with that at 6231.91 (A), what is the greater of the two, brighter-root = 3.03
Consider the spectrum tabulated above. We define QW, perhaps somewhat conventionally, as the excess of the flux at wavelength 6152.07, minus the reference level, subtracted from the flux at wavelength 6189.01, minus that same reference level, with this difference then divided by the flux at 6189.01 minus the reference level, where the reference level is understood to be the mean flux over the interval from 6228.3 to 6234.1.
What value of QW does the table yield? 1.8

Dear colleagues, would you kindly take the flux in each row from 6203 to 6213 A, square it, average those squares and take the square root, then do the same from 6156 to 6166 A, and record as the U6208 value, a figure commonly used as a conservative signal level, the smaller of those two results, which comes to 8.0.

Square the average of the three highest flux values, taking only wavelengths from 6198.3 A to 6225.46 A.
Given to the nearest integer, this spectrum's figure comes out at 86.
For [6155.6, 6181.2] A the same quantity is 91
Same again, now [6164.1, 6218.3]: 99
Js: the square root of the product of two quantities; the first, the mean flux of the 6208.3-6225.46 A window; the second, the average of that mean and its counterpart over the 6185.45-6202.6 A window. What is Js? 8.66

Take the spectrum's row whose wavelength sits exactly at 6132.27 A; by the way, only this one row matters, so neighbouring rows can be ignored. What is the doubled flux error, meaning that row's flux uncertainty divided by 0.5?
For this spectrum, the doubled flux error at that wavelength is 0.98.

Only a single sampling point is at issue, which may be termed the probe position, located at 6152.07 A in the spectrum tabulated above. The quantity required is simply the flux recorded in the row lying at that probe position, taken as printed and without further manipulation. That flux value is 9.26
